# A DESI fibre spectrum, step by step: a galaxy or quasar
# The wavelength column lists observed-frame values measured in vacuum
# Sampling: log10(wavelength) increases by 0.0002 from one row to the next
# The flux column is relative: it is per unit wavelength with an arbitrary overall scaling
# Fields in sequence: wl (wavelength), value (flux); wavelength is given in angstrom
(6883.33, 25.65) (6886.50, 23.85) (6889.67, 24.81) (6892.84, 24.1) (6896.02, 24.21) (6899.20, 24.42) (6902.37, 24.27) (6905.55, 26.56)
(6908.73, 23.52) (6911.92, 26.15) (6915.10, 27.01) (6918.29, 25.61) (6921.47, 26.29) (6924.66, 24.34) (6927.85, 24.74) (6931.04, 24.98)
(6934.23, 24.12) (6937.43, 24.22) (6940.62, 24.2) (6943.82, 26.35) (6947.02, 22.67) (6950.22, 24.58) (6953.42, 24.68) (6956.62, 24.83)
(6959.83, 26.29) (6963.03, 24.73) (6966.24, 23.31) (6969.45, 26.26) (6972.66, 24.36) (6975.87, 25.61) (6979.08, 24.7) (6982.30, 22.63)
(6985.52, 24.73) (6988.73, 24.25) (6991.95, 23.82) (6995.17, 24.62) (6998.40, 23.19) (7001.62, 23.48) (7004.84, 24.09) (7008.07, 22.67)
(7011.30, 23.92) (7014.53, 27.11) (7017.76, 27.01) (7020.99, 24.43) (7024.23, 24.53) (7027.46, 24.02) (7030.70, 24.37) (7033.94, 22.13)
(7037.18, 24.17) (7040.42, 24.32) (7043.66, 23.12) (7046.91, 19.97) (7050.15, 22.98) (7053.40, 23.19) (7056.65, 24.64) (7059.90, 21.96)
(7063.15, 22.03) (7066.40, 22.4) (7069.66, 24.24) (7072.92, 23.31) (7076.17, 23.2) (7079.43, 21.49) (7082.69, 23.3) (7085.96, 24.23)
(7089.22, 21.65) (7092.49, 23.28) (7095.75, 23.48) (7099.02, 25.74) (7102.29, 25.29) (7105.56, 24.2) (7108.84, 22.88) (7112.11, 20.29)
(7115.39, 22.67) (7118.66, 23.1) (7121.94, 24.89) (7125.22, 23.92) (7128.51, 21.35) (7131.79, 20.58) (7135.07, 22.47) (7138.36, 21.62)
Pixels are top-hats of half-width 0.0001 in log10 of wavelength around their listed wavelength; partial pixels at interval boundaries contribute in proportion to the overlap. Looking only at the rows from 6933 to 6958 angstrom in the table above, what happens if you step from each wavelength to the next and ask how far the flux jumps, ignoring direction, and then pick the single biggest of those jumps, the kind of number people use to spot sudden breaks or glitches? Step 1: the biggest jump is 3.7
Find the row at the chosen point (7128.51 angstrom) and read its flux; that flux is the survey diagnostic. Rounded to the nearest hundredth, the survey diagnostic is 21.35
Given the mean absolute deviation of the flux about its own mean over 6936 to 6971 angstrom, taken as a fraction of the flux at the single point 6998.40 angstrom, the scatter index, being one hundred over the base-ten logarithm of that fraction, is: -70.1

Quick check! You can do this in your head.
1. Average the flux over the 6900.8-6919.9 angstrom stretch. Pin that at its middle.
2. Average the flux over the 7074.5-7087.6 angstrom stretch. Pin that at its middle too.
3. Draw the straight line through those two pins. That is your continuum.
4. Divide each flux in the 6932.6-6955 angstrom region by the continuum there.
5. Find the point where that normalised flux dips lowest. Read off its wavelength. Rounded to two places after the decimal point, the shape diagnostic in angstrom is 6947.02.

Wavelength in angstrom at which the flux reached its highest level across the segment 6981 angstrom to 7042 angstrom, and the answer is 7014.53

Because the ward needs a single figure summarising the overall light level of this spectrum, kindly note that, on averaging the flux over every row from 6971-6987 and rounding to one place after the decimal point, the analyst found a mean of 24.4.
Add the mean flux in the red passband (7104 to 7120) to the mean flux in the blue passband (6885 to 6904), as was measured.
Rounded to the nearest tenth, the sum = 46.9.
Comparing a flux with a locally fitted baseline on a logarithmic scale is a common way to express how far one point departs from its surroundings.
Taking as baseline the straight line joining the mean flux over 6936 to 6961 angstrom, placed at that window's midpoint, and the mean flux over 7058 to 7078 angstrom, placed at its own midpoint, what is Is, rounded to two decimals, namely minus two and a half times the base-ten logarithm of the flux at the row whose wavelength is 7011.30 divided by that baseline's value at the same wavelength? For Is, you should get -0.01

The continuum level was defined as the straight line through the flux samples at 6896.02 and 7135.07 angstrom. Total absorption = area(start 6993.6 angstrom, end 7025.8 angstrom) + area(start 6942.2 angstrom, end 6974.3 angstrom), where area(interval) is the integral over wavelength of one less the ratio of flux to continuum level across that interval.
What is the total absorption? -3.0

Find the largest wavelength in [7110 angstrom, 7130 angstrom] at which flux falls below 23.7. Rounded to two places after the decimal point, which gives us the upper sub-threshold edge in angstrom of 7128.51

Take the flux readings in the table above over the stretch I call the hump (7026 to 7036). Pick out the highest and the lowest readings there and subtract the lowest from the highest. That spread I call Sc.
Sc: 2.2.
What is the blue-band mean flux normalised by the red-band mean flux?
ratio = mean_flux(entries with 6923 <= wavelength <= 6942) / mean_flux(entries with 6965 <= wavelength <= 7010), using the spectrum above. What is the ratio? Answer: 1.01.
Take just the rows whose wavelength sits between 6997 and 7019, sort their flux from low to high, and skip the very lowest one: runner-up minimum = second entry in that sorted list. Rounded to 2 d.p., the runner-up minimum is 23.19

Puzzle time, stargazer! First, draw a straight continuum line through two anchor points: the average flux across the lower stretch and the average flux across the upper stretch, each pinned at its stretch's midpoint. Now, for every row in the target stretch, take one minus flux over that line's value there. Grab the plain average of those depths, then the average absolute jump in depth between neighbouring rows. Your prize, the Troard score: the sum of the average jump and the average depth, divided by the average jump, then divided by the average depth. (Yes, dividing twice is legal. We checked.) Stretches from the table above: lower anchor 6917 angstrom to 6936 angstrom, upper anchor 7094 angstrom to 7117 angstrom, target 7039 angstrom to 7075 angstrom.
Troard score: 40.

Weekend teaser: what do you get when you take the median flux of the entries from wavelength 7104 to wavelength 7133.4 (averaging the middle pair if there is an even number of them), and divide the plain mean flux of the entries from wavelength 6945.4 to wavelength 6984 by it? 1.073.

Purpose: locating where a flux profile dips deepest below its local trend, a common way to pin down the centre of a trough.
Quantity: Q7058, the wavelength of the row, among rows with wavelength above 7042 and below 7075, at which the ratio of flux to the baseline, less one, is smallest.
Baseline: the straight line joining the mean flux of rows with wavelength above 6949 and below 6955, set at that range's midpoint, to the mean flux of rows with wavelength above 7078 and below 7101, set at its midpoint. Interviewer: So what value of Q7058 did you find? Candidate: 7046.91 angstrom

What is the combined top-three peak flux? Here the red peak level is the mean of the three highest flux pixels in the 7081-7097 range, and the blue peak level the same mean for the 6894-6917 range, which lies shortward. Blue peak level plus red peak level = 50.2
